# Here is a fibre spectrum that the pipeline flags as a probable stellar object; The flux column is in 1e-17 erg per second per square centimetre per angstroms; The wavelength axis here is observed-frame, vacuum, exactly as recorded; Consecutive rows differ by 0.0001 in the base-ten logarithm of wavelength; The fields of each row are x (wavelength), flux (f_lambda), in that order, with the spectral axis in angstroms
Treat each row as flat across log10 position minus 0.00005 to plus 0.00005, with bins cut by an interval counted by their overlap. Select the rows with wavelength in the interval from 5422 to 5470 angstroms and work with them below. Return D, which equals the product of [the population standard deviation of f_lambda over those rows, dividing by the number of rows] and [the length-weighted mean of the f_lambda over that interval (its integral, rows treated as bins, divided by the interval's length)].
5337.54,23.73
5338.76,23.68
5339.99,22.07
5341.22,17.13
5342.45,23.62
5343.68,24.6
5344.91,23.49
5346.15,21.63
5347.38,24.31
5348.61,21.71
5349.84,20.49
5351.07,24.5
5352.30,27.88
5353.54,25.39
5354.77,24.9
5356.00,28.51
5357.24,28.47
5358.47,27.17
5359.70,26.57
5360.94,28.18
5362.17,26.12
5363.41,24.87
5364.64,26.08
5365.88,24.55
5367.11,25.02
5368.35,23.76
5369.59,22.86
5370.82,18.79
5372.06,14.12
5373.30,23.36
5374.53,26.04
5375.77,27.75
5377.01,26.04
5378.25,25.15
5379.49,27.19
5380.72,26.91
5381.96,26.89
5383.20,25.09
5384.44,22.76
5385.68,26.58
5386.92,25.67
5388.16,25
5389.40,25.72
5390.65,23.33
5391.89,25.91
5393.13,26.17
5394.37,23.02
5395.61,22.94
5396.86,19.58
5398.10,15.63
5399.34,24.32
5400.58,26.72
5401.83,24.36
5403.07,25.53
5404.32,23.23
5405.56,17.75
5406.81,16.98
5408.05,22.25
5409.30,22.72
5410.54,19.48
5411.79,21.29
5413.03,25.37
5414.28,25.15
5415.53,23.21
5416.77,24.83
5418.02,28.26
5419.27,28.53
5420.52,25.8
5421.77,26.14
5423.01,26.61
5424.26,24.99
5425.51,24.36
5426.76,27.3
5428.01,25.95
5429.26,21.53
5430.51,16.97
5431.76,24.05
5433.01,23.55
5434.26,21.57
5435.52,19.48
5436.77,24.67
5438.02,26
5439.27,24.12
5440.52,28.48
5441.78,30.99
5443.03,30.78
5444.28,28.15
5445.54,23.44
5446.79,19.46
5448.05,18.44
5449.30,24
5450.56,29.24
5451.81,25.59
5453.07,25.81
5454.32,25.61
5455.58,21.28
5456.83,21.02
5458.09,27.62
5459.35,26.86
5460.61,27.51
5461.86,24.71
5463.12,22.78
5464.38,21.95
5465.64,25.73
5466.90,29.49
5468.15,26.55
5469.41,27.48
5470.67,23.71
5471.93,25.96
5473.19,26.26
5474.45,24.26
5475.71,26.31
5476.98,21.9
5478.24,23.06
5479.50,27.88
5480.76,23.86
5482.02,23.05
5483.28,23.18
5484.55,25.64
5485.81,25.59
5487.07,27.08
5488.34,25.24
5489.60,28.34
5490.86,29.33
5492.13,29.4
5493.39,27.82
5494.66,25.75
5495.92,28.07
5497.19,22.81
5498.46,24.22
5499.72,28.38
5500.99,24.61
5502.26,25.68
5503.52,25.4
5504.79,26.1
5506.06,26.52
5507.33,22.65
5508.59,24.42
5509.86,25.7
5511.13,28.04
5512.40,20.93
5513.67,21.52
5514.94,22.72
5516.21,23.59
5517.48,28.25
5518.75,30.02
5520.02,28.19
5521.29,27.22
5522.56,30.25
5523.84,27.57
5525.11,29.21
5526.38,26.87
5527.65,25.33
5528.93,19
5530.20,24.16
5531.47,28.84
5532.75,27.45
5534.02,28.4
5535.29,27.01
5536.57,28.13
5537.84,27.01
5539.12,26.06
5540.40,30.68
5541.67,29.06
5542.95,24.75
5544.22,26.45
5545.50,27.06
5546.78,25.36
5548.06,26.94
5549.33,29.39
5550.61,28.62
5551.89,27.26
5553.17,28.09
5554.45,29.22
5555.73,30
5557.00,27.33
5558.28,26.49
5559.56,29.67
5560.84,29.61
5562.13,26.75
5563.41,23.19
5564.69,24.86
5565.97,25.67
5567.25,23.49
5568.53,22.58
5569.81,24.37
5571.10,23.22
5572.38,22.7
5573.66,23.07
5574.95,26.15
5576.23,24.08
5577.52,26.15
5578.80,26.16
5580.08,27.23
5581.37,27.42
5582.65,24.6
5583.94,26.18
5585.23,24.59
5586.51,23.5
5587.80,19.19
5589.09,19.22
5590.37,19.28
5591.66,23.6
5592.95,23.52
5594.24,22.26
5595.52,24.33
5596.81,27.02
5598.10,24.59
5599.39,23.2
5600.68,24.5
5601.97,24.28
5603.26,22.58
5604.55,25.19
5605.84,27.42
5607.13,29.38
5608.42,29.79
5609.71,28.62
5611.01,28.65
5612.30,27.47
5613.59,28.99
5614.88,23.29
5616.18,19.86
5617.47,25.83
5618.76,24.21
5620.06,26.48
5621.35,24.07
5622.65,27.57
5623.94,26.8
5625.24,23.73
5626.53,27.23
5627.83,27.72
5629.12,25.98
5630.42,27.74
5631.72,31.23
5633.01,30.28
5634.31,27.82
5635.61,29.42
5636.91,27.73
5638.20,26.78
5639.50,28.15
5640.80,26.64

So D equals 82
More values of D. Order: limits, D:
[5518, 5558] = 61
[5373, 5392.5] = 36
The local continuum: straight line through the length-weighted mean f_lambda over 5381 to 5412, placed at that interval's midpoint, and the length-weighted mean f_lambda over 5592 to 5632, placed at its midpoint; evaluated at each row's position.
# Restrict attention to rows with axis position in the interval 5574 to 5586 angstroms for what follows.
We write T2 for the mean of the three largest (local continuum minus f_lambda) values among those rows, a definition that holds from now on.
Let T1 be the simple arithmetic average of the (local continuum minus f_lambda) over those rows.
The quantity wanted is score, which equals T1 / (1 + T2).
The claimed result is -0.18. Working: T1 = -0.4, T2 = 1.1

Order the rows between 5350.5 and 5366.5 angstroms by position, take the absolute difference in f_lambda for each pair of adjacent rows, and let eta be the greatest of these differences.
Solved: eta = 4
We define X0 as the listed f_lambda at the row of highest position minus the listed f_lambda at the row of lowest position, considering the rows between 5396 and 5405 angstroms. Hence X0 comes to 4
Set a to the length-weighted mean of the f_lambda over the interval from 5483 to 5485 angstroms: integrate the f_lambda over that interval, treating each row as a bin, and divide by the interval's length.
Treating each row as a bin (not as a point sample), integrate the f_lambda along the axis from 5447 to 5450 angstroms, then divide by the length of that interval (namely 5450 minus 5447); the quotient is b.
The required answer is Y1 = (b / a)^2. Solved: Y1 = 0.7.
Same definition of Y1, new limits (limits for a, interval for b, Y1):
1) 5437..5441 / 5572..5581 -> 0.9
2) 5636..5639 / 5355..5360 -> 1.0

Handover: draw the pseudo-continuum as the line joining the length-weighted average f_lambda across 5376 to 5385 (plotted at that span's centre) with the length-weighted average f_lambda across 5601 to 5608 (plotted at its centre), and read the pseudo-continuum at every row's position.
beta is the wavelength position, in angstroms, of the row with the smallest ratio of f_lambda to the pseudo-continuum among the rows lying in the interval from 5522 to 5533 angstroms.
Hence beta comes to 5528.93 angstroms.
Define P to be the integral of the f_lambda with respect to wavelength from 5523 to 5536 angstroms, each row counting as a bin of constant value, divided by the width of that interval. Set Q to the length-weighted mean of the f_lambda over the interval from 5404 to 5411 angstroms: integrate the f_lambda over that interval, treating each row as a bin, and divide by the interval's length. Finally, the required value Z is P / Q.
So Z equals 1.301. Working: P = 26.4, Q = 20.3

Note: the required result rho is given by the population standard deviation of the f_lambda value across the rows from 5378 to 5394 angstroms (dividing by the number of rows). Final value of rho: 1.3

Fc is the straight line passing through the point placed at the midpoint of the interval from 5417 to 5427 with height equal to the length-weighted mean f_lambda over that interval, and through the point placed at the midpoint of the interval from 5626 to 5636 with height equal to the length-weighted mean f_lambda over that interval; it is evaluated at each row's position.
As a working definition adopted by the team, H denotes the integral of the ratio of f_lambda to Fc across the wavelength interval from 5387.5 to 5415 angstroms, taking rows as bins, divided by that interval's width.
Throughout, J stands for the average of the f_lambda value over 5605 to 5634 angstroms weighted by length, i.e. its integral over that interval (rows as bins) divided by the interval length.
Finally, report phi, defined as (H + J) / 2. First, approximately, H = 0.872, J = 26.9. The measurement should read 13.9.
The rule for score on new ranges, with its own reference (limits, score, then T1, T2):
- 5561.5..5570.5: 0.27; 0.9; 2.2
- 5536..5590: -0.12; -0.7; 5.2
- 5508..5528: -0.39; -1.5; 2.9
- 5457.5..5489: -0.41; -1.2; 1.9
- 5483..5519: -0.32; -1.3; 2.9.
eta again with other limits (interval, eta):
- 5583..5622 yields 6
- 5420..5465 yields 7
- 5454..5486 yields 7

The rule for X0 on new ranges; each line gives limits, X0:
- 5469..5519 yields 3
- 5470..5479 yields -1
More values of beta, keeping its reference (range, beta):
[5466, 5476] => 5470.67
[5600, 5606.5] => 5603.26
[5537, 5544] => 5542.95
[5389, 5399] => 5398.10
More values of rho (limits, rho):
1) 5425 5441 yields 3.0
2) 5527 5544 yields 2.8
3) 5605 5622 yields 2.8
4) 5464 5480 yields 2.2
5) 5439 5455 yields 3.7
